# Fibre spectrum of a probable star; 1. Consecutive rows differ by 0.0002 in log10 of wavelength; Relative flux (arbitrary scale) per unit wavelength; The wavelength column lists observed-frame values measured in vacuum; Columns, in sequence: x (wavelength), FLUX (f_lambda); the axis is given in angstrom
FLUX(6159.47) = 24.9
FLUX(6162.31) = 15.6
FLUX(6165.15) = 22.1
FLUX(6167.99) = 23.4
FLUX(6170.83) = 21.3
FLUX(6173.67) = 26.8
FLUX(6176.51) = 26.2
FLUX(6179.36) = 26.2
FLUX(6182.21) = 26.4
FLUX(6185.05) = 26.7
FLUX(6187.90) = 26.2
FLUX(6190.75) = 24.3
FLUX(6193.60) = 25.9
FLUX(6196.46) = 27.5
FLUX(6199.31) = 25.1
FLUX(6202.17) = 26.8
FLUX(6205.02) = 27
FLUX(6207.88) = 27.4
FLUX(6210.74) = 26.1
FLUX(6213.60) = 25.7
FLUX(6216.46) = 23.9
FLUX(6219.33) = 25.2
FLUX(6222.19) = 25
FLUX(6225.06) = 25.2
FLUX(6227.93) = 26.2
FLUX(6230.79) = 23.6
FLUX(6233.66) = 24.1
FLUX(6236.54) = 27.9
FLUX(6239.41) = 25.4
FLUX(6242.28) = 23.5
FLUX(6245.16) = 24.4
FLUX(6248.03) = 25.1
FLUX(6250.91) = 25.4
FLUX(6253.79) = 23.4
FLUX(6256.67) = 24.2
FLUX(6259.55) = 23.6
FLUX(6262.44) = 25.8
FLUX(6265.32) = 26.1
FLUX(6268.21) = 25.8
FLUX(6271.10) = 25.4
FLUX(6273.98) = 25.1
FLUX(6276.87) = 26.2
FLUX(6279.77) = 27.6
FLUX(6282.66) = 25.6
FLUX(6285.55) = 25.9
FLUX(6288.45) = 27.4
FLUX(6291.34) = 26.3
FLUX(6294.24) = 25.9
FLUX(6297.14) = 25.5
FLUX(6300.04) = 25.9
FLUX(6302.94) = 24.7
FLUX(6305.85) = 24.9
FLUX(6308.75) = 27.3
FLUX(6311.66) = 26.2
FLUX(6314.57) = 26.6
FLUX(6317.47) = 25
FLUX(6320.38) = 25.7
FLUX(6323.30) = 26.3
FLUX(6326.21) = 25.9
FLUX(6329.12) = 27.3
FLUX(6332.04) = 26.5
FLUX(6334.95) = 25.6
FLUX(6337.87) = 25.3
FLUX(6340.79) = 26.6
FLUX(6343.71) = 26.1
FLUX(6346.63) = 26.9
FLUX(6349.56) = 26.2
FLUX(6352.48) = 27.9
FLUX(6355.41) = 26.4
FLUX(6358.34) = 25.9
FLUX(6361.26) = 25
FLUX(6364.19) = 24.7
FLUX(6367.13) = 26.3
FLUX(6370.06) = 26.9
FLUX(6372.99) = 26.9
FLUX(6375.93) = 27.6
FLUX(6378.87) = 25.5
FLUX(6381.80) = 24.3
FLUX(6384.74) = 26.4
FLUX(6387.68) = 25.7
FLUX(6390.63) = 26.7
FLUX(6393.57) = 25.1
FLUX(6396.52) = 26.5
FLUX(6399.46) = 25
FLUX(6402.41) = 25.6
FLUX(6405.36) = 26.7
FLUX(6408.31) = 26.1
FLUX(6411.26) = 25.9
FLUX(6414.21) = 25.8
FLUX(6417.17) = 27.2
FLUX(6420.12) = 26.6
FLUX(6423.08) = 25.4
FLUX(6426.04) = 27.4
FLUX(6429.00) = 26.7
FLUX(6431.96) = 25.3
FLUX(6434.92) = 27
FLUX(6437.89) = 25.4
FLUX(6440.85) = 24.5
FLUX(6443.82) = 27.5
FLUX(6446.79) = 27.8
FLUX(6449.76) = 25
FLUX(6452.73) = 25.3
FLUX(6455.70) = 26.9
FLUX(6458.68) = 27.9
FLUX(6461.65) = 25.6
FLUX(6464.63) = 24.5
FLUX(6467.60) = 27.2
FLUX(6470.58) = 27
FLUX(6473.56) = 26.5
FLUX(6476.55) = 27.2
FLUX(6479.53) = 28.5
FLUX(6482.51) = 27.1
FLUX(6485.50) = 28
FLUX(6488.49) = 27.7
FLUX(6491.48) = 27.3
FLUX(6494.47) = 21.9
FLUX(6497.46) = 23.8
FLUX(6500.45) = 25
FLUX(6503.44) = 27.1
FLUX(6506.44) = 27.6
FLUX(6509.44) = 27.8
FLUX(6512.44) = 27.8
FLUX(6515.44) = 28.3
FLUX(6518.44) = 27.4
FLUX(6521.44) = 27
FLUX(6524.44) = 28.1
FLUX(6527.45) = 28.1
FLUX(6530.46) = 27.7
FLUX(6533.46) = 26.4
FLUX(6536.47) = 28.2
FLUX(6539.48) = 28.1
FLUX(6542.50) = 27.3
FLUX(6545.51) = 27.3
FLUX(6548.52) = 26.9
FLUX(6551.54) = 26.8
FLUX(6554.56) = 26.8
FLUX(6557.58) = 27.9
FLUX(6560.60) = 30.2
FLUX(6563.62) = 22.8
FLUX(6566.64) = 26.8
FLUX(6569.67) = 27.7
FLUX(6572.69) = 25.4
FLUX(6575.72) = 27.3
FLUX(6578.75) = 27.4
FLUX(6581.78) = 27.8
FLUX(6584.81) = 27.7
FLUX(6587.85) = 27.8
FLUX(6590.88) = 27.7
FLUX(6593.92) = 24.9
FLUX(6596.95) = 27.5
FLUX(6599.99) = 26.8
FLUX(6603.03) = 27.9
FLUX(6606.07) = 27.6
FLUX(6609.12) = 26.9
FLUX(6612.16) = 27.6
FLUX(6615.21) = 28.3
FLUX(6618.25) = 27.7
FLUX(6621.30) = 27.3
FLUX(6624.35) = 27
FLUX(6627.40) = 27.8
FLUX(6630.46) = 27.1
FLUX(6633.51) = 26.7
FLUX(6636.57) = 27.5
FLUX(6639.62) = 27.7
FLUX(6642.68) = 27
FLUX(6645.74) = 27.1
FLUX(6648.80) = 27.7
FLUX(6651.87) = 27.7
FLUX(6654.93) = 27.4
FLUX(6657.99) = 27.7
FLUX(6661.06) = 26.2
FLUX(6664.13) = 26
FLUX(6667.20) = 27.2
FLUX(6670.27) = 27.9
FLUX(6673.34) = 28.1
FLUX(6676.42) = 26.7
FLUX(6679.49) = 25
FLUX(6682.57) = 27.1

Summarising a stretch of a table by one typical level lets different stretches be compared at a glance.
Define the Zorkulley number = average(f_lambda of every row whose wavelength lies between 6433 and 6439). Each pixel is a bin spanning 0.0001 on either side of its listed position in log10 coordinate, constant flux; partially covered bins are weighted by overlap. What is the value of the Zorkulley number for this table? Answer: 26.2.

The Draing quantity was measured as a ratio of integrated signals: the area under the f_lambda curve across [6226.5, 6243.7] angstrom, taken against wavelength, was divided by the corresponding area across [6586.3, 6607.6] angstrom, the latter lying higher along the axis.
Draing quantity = 0.7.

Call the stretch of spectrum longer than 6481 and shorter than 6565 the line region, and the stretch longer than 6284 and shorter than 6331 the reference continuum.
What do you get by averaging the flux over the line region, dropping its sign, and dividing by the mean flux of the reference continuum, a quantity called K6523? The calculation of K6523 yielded 1.04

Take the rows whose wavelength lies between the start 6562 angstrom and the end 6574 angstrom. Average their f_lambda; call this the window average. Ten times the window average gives 257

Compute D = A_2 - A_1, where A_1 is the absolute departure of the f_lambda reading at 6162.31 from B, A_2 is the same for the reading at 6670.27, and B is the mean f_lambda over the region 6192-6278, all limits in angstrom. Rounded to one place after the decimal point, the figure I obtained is -7.3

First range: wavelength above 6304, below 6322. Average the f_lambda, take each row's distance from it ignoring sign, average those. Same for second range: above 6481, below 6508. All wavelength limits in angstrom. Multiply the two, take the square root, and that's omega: 1.14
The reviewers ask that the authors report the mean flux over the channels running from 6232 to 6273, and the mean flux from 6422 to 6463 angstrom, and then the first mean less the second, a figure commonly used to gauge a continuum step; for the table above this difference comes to -1.3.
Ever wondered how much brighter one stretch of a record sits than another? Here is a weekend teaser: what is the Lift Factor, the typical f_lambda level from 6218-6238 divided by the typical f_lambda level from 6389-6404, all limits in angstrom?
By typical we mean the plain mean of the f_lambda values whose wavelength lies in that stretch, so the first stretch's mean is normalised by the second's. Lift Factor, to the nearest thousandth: 0.982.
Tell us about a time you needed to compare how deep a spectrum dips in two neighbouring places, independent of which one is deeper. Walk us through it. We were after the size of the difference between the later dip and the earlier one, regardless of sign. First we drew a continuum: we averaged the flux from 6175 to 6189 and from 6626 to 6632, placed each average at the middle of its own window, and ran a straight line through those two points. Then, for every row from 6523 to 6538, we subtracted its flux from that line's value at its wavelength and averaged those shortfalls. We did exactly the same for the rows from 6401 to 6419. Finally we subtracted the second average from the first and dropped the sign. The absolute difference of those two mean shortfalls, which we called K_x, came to 1.2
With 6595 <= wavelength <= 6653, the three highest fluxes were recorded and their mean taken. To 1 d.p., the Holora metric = 28.0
